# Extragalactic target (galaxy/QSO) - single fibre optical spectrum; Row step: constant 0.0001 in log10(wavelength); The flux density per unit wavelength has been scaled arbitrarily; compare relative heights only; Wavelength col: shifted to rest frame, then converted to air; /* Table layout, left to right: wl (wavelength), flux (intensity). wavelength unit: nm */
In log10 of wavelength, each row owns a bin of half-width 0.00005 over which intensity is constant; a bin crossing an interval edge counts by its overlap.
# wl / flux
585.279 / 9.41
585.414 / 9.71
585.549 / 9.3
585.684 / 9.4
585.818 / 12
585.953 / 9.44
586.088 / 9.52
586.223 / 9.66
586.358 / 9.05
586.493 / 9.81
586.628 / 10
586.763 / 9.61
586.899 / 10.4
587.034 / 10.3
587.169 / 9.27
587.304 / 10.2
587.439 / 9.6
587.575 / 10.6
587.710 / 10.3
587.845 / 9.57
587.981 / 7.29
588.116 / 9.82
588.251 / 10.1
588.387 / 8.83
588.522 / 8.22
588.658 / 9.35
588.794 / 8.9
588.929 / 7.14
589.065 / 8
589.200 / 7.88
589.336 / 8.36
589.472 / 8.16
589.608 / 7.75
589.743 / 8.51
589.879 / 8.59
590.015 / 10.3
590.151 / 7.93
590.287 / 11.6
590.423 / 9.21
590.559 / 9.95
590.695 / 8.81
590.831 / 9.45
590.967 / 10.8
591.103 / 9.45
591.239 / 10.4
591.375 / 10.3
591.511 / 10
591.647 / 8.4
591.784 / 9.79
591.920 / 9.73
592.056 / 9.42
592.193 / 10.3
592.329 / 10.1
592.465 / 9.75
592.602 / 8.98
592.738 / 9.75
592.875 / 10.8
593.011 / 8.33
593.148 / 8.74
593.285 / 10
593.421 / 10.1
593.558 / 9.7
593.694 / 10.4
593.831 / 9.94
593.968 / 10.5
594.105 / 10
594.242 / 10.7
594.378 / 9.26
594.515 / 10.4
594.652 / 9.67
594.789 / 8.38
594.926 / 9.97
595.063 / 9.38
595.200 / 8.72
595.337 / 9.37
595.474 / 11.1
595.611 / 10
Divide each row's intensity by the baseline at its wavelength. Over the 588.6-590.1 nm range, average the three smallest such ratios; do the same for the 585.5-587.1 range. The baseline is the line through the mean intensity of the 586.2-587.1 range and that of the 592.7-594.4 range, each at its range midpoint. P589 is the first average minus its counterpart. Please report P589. -0.17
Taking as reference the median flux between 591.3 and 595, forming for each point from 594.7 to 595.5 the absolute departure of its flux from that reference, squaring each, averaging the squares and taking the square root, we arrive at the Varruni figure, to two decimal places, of 0.99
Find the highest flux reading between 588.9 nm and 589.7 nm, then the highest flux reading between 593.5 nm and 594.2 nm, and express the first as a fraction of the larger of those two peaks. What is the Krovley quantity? 0.80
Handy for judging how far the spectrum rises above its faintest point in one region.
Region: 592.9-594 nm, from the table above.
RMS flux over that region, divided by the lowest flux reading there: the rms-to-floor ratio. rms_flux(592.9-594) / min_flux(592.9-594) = 1.17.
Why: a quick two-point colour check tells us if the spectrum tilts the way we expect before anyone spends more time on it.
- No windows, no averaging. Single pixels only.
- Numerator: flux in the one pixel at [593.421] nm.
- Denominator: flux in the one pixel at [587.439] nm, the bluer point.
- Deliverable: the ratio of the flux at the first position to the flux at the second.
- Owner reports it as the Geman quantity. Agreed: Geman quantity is 1.05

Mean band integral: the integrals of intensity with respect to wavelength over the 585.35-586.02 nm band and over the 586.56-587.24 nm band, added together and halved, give 6.71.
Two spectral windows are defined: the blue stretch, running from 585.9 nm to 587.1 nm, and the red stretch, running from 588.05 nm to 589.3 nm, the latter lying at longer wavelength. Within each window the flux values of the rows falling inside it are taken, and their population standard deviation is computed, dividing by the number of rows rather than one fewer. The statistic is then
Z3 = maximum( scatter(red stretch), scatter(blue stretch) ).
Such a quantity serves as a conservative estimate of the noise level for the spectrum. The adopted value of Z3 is 0.91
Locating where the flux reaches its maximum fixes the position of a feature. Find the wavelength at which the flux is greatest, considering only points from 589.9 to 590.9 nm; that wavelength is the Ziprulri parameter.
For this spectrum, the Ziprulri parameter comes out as 590.287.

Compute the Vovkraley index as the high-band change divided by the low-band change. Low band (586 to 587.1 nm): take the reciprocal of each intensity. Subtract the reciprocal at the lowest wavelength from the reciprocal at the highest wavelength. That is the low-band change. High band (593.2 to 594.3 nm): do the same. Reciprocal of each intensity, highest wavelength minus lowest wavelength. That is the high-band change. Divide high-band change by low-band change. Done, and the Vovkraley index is 1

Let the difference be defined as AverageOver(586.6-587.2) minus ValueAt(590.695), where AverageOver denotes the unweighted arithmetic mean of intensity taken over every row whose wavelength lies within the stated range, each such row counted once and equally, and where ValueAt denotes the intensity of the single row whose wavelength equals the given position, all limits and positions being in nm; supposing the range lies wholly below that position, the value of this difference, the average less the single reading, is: 1.1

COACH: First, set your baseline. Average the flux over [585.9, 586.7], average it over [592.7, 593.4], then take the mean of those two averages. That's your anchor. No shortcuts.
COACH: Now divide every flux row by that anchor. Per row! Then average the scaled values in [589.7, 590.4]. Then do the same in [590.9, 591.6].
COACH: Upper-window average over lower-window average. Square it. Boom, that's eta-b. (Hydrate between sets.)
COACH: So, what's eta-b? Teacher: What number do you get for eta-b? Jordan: 1.2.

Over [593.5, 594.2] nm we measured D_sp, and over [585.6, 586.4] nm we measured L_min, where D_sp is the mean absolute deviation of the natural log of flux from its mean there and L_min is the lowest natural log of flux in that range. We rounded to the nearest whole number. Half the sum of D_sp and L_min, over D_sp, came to 41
